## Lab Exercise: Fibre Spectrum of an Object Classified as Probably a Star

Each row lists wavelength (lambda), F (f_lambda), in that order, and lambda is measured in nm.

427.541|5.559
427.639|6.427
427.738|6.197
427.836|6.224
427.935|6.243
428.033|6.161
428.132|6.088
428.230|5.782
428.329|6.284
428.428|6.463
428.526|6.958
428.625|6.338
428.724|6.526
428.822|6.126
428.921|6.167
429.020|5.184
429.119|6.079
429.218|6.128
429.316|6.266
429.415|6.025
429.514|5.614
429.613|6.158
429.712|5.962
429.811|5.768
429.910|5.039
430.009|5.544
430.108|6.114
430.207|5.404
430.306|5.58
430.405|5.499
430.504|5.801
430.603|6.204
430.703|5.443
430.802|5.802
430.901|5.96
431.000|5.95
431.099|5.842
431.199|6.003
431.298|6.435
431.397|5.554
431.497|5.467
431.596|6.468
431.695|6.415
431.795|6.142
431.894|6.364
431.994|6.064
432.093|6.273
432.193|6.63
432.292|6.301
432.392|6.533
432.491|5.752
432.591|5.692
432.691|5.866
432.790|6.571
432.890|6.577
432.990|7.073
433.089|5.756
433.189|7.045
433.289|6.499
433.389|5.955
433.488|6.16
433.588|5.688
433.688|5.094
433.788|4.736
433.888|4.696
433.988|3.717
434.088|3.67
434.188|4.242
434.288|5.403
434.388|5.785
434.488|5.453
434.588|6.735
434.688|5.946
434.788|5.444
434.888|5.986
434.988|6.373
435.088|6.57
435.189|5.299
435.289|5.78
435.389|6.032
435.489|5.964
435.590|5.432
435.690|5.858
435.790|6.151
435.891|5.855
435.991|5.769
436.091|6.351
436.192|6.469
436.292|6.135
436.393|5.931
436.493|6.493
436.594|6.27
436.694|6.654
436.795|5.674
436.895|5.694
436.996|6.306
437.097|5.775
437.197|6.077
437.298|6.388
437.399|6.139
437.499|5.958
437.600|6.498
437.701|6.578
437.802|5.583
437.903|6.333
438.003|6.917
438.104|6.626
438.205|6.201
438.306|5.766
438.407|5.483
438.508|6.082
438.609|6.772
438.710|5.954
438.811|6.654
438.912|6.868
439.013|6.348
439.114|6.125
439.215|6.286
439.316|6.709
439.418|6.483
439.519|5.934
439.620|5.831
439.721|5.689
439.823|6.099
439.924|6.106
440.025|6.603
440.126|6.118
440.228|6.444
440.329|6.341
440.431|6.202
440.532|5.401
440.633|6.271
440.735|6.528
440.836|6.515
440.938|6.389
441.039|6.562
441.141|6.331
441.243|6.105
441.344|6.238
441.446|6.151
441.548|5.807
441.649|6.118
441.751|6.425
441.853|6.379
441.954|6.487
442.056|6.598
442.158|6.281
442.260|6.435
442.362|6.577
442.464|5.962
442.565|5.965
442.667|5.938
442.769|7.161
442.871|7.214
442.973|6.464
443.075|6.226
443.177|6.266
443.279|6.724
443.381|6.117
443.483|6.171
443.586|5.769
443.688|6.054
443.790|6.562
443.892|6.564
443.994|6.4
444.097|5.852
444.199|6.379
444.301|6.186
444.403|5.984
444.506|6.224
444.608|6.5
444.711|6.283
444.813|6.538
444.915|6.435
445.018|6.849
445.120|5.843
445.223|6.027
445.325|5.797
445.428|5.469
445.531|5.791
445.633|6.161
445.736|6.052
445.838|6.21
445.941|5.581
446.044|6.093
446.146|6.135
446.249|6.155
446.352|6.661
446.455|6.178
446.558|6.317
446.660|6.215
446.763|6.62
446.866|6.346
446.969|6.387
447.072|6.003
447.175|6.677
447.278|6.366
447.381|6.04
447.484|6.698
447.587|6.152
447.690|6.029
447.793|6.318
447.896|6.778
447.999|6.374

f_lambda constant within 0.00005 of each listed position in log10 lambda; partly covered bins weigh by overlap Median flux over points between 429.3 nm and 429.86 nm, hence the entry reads 5.99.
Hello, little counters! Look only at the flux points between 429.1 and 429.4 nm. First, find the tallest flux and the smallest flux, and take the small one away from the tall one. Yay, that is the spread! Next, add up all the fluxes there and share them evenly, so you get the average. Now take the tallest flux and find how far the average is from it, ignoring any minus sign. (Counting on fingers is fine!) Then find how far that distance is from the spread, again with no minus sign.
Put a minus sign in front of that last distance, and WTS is -0.08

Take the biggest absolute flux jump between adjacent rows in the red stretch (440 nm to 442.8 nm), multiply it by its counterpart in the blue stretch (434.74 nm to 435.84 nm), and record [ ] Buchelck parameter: 1.6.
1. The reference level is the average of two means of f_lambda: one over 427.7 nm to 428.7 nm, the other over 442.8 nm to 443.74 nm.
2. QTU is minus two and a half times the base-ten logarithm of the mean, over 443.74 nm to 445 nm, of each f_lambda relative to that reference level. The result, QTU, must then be 0.00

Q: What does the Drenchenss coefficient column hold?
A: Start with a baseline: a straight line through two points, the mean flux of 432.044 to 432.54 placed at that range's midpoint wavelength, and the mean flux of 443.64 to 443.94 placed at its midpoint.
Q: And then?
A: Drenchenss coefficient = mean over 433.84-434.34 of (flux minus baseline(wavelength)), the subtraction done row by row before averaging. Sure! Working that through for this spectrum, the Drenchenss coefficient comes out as -1.97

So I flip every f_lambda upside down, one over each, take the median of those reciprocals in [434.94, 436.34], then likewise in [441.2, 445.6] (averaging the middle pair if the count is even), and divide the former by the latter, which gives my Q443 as 1.04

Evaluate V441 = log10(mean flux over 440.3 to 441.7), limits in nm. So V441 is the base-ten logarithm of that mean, 0.793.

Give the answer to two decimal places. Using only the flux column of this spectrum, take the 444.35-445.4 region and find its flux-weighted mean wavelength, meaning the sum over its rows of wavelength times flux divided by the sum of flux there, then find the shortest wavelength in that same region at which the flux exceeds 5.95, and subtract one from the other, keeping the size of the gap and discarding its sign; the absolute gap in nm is 0.46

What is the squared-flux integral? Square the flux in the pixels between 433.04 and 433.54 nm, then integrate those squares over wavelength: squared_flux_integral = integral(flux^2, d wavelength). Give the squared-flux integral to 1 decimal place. 19.8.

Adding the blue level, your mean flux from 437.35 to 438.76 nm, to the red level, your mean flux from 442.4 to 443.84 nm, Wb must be 12.5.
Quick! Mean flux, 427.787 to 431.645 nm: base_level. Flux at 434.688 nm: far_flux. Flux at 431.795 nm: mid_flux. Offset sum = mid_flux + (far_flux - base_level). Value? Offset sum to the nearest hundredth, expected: 6.12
